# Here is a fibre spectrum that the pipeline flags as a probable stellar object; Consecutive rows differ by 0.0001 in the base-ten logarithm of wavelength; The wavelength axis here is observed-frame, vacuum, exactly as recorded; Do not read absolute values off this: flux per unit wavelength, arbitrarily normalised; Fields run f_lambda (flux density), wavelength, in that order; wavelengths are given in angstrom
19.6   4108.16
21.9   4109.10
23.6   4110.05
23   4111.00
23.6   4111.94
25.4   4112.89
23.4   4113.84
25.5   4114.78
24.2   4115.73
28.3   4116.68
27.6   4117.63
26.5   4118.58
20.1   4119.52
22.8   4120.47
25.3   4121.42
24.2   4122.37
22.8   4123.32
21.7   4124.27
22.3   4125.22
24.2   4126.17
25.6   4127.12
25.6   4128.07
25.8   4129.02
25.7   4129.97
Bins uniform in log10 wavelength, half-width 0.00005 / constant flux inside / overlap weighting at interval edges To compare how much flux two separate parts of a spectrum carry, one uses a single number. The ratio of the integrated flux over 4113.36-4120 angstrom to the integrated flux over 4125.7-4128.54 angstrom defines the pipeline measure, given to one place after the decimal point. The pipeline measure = 2.3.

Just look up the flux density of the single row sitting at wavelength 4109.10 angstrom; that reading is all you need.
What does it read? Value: 21.9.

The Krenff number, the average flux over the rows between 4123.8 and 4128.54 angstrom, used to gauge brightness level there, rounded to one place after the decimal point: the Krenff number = 23.9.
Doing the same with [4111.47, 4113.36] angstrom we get 24.5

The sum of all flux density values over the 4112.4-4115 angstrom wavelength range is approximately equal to 74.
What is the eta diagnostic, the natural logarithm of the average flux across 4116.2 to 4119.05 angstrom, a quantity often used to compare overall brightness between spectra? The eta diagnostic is 3.31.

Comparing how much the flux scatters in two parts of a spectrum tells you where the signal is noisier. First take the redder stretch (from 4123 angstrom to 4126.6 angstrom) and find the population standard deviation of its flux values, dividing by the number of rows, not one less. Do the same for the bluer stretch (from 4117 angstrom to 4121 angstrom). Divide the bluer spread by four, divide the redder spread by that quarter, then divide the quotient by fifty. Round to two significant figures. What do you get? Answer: 0.025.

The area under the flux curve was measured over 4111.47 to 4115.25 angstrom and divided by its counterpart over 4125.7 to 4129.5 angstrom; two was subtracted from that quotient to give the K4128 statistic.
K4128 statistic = -1.04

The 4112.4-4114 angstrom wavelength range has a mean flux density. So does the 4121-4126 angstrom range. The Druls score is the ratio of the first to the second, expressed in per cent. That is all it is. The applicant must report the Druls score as 105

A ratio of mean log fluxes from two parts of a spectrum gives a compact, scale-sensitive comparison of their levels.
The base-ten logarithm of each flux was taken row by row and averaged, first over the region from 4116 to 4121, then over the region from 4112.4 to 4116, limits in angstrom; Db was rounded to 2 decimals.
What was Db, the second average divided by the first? 1.00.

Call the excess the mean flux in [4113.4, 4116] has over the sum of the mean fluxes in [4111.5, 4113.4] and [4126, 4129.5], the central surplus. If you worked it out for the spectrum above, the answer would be -25.4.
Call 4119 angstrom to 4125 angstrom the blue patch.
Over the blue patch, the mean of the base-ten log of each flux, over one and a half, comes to 0.905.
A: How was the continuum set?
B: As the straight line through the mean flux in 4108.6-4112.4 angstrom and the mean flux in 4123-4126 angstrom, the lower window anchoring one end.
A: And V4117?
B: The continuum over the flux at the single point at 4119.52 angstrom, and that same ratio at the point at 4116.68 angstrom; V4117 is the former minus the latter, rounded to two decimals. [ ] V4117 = 0.32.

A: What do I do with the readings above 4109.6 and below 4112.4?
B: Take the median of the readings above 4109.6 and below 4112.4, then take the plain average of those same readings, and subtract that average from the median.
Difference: 0.2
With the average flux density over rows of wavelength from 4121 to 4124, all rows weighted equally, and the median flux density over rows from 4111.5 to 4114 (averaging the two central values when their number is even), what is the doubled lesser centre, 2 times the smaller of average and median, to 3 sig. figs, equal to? 47.2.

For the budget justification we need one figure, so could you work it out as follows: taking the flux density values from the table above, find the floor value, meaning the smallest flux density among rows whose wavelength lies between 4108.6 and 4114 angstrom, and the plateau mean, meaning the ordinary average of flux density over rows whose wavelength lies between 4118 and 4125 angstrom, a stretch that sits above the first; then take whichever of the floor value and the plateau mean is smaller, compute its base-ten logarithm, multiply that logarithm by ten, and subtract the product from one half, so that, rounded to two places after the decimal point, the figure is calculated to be -12.90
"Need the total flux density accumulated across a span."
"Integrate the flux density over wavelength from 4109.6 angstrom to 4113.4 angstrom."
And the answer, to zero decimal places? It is 91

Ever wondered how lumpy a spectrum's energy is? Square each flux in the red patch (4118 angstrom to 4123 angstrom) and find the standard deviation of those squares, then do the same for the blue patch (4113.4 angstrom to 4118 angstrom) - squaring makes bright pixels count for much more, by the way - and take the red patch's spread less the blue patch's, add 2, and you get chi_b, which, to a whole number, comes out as 7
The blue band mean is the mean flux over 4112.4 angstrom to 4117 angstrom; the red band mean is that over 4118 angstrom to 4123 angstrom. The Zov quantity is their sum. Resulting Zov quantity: 49.1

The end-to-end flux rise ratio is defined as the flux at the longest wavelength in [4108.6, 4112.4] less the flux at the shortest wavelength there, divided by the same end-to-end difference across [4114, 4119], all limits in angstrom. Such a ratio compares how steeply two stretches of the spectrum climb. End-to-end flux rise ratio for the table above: 1.7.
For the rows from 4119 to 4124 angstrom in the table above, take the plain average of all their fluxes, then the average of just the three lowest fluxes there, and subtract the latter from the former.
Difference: 1.14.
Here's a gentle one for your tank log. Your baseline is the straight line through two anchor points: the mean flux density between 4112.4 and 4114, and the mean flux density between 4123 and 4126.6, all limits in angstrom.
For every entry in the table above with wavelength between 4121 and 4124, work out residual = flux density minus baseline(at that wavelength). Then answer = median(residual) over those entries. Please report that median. 1.1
